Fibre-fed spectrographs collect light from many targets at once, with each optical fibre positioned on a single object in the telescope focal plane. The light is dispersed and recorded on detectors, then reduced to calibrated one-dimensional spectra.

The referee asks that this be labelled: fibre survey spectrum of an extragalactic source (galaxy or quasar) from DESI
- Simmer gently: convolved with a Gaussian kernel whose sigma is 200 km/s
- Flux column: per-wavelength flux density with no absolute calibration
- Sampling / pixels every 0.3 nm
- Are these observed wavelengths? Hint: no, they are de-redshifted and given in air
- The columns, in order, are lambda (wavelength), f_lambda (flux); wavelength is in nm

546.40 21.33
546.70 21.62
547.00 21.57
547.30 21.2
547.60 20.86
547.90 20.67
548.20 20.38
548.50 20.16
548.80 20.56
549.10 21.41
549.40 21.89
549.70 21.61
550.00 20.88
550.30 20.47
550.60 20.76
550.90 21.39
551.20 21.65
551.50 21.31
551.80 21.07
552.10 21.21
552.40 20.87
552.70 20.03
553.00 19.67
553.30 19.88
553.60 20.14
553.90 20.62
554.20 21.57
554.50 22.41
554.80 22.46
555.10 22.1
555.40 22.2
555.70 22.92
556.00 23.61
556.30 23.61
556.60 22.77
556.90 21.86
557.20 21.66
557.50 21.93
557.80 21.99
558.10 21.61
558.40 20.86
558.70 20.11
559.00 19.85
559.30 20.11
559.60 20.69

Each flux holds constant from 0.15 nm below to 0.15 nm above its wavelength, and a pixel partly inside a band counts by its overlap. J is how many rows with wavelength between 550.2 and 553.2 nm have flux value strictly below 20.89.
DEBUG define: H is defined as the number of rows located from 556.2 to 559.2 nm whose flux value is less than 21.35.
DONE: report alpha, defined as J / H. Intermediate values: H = 3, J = 5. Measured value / 1.7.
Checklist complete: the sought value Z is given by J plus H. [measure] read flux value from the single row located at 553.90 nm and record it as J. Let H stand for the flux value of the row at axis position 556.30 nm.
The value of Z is 44.2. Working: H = 23.61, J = 20.62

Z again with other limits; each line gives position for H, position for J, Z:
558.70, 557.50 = 42.0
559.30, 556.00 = 43.7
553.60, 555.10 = 42.2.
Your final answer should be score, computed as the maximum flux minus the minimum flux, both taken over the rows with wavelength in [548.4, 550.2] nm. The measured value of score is 1.7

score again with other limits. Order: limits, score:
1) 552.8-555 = 2.8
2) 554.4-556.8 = 1.5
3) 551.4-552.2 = 0.2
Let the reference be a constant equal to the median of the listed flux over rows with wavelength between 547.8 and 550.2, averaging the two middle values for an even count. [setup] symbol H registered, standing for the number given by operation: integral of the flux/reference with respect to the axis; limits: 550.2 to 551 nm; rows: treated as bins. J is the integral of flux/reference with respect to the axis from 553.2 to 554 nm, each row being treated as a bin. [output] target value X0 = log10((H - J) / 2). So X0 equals -1.90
